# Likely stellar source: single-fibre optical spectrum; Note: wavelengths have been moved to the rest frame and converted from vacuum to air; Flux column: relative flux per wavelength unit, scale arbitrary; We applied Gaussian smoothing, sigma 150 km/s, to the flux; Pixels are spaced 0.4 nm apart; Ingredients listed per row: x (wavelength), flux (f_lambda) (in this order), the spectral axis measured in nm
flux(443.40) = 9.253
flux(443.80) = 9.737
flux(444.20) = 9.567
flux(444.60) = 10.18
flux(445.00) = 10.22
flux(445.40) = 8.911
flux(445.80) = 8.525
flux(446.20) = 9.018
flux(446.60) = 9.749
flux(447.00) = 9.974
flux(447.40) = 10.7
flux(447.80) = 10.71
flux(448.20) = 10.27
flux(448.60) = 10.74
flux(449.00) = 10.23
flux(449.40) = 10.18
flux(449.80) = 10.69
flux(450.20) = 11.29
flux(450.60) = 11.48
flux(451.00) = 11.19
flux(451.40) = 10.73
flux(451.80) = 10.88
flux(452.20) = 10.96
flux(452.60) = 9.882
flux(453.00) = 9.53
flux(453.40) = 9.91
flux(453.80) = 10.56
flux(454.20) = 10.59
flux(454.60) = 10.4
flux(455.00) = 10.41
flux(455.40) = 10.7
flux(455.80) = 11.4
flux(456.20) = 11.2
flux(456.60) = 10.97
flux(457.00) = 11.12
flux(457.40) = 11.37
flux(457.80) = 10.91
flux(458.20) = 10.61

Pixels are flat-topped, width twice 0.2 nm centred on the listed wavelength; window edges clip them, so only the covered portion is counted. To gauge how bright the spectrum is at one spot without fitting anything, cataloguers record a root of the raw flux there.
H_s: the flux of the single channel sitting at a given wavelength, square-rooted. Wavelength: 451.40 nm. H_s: 3.28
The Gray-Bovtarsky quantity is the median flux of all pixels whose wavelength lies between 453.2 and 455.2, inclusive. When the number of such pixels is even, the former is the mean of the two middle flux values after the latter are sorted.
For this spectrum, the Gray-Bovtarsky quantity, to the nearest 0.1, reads 10.4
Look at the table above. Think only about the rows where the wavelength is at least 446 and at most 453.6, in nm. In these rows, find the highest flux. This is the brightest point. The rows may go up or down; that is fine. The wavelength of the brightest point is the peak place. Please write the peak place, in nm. 450.60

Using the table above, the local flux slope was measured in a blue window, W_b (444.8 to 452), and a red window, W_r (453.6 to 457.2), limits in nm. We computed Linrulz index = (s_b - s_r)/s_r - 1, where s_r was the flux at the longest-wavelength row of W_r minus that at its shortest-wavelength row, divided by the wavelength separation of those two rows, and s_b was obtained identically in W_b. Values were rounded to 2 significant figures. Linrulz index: -1.4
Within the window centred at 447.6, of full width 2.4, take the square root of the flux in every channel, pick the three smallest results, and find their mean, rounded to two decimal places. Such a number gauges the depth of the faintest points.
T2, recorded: 3.16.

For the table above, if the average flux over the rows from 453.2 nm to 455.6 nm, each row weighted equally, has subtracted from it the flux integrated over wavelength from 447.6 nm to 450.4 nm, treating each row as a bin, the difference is -19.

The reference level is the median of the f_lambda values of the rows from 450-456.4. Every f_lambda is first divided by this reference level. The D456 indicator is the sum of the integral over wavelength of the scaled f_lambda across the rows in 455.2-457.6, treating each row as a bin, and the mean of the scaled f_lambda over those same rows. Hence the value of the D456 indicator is 3.53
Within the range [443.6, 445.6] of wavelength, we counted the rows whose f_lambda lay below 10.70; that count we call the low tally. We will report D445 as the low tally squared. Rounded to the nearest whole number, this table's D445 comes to 25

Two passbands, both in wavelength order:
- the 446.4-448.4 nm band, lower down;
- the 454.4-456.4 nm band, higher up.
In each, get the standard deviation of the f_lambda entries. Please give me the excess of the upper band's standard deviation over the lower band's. 0.0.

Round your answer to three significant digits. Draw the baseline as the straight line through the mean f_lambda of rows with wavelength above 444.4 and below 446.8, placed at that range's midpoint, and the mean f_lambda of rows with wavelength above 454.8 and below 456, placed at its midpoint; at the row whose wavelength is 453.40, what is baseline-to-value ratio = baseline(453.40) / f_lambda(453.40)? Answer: 1.06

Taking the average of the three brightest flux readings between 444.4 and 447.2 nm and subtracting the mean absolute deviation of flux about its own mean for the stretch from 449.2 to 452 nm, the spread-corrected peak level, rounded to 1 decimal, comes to 9.8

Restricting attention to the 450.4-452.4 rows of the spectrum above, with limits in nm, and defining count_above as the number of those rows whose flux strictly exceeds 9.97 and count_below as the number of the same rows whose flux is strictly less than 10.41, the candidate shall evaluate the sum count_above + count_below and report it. 5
